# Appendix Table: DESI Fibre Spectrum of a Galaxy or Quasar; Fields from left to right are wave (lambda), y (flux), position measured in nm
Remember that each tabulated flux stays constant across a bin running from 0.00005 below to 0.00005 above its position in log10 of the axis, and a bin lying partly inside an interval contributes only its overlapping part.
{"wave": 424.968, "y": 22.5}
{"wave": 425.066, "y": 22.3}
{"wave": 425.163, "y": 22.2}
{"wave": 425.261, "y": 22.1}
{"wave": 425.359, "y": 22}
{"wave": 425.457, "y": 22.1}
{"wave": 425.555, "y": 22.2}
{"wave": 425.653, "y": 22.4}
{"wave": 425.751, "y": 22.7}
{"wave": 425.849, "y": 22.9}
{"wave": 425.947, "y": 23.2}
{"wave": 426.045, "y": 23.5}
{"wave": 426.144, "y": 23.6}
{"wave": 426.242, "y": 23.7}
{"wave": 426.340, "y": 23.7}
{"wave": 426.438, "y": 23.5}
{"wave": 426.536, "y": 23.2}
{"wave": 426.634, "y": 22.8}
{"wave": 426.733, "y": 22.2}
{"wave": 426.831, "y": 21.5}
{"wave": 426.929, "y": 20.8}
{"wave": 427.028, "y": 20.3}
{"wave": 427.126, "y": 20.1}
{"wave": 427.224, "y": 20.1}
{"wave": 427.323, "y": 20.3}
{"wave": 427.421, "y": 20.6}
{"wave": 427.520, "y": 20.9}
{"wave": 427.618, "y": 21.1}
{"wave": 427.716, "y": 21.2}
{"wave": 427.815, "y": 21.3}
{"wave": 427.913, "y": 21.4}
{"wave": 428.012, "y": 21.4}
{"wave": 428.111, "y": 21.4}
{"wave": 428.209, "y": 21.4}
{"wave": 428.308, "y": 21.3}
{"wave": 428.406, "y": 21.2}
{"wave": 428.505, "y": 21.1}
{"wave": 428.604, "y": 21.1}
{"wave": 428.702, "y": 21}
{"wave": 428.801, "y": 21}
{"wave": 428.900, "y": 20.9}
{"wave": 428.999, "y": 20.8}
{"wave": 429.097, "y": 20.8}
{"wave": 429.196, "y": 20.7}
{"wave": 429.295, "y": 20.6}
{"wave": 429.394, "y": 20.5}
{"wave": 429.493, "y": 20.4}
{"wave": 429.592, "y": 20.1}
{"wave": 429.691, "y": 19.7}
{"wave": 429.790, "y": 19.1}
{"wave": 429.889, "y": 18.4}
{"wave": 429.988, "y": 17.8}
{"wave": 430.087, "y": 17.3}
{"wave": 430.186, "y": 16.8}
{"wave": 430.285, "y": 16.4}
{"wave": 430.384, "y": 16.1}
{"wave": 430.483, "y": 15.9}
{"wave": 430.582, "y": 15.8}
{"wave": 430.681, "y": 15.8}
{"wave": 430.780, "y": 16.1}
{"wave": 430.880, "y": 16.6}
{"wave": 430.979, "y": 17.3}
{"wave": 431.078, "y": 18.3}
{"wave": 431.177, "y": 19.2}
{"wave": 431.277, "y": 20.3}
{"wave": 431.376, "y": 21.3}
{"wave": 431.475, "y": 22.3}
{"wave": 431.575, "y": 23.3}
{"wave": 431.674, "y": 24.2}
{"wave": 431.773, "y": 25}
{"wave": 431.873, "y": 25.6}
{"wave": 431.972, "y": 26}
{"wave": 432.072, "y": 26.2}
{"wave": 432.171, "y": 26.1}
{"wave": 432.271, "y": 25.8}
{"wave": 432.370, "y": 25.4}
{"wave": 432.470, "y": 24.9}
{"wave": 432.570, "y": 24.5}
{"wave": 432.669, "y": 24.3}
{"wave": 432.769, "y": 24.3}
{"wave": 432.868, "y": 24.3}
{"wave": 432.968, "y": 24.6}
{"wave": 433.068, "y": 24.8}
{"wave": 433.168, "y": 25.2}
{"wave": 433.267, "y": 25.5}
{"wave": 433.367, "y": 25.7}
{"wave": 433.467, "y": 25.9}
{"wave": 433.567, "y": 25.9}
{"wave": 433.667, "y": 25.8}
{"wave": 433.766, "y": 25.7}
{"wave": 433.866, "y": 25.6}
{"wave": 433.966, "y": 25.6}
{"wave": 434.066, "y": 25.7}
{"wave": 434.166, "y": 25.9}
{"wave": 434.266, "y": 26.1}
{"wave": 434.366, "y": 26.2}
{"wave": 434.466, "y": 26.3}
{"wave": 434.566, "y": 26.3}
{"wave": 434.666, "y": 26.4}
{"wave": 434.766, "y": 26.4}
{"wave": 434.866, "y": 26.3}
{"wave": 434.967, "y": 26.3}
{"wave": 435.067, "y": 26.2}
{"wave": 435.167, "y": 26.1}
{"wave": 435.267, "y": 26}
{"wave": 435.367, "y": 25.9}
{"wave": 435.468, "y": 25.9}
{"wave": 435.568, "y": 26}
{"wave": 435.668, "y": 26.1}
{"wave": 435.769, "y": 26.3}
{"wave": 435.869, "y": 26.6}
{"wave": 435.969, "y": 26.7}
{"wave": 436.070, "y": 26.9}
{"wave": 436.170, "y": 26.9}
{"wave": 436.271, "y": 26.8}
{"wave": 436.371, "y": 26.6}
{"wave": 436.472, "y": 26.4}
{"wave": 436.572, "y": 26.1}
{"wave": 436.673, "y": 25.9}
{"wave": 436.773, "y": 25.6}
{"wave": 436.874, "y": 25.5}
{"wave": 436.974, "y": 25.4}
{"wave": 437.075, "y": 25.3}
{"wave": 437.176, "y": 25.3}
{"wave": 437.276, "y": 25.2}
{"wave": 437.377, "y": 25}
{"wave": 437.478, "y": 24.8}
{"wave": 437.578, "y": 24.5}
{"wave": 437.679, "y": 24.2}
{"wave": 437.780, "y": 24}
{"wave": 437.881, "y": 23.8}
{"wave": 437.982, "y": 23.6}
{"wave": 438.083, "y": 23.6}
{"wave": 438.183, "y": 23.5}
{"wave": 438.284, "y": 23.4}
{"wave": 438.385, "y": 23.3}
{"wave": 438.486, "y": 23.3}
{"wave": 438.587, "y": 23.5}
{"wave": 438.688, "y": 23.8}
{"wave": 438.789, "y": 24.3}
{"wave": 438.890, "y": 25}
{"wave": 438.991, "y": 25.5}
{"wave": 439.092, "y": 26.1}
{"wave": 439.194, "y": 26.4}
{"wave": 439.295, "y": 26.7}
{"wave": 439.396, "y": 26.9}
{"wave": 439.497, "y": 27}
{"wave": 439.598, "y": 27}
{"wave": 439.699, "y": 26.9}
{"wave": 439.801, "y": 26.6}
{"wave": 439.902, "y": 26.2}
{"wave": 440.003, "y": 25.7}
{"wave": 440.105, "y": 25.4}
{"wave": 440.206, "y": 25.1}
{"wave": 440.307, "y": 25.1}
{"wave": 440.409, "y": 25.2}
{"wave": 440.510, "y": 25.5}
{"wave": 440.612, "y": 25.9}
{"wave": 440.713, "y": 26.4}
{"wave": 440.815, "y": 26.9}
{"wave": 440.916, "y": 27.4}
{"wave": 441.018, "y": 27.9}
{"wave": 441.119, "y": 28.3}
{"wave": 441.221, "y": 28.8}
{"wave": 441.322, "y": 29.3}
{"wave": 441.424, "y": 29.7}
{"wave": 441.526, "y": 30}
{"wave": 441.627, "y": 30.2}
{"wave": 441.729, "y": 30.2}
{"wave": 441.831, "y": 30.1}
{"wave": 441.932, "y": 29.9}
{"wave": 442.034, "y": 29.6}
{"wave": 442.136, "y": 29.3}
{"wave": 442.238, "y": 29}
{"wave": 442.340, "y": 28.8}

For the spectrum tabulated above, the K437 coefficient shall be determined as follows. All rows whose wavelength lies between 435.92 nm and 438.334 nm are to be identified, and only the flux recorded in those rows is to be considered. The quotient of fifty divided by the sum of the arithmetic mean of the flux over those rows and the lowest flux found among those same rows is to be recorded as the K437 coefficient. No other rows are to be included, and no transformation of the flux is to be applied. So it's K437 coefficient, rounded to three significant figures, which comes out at 1.03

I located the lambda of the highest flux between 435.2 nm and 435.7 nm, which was 435.668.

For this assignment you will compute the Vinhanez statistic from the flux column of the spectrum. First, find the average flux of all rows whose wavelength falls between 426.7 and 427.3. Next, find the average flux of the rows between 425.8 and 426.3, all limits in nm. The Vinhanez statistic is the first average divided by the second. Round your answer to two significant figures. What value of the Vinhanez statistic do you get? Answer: 0.89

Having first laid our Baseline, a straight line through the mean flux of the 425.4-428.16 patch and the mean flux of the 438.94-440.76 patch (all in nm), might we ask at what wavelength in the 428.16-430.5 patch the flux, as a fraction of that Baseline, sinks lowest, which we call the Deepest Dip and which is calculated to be 430.483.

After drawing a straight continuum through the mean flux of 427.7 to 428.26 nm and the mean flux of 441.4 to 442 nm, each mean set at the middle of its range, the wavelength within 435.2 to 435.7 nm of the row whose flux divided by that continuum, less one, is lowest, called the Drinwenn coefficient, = 435.468 nm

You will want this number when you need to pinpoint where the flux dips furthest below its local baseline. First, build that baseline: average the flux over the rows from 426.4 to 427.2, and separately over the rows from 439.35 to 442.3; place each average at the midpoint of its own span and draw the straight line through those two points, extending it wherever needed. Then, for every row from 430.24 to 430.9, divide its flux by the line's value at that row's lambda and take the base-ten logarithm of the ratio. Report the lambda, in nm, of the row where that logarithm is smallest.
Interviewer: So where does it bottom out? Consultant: 430.681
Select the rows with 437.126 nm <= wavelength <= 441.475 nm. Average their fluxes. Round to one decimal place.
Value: 25.6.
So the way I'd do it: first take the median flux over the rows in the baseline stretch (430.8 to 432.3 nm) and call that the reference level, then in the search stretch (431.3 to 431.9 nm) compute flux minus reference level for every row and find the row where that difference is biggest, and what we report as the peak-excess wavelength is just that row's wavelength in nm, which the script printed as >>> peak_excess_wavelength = 431.873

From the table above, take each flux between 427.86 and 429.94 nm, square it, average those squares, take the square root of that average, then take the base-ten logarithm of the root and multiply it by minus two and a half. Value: -3.29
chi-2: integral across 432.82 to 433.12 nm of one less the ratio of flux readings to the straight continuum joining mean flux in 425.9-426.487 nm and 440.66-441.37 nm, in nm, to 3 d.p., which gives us 0.011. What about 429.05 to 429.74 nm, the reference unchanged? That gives 0.115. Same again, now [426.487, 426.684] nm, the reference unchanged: 0.005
